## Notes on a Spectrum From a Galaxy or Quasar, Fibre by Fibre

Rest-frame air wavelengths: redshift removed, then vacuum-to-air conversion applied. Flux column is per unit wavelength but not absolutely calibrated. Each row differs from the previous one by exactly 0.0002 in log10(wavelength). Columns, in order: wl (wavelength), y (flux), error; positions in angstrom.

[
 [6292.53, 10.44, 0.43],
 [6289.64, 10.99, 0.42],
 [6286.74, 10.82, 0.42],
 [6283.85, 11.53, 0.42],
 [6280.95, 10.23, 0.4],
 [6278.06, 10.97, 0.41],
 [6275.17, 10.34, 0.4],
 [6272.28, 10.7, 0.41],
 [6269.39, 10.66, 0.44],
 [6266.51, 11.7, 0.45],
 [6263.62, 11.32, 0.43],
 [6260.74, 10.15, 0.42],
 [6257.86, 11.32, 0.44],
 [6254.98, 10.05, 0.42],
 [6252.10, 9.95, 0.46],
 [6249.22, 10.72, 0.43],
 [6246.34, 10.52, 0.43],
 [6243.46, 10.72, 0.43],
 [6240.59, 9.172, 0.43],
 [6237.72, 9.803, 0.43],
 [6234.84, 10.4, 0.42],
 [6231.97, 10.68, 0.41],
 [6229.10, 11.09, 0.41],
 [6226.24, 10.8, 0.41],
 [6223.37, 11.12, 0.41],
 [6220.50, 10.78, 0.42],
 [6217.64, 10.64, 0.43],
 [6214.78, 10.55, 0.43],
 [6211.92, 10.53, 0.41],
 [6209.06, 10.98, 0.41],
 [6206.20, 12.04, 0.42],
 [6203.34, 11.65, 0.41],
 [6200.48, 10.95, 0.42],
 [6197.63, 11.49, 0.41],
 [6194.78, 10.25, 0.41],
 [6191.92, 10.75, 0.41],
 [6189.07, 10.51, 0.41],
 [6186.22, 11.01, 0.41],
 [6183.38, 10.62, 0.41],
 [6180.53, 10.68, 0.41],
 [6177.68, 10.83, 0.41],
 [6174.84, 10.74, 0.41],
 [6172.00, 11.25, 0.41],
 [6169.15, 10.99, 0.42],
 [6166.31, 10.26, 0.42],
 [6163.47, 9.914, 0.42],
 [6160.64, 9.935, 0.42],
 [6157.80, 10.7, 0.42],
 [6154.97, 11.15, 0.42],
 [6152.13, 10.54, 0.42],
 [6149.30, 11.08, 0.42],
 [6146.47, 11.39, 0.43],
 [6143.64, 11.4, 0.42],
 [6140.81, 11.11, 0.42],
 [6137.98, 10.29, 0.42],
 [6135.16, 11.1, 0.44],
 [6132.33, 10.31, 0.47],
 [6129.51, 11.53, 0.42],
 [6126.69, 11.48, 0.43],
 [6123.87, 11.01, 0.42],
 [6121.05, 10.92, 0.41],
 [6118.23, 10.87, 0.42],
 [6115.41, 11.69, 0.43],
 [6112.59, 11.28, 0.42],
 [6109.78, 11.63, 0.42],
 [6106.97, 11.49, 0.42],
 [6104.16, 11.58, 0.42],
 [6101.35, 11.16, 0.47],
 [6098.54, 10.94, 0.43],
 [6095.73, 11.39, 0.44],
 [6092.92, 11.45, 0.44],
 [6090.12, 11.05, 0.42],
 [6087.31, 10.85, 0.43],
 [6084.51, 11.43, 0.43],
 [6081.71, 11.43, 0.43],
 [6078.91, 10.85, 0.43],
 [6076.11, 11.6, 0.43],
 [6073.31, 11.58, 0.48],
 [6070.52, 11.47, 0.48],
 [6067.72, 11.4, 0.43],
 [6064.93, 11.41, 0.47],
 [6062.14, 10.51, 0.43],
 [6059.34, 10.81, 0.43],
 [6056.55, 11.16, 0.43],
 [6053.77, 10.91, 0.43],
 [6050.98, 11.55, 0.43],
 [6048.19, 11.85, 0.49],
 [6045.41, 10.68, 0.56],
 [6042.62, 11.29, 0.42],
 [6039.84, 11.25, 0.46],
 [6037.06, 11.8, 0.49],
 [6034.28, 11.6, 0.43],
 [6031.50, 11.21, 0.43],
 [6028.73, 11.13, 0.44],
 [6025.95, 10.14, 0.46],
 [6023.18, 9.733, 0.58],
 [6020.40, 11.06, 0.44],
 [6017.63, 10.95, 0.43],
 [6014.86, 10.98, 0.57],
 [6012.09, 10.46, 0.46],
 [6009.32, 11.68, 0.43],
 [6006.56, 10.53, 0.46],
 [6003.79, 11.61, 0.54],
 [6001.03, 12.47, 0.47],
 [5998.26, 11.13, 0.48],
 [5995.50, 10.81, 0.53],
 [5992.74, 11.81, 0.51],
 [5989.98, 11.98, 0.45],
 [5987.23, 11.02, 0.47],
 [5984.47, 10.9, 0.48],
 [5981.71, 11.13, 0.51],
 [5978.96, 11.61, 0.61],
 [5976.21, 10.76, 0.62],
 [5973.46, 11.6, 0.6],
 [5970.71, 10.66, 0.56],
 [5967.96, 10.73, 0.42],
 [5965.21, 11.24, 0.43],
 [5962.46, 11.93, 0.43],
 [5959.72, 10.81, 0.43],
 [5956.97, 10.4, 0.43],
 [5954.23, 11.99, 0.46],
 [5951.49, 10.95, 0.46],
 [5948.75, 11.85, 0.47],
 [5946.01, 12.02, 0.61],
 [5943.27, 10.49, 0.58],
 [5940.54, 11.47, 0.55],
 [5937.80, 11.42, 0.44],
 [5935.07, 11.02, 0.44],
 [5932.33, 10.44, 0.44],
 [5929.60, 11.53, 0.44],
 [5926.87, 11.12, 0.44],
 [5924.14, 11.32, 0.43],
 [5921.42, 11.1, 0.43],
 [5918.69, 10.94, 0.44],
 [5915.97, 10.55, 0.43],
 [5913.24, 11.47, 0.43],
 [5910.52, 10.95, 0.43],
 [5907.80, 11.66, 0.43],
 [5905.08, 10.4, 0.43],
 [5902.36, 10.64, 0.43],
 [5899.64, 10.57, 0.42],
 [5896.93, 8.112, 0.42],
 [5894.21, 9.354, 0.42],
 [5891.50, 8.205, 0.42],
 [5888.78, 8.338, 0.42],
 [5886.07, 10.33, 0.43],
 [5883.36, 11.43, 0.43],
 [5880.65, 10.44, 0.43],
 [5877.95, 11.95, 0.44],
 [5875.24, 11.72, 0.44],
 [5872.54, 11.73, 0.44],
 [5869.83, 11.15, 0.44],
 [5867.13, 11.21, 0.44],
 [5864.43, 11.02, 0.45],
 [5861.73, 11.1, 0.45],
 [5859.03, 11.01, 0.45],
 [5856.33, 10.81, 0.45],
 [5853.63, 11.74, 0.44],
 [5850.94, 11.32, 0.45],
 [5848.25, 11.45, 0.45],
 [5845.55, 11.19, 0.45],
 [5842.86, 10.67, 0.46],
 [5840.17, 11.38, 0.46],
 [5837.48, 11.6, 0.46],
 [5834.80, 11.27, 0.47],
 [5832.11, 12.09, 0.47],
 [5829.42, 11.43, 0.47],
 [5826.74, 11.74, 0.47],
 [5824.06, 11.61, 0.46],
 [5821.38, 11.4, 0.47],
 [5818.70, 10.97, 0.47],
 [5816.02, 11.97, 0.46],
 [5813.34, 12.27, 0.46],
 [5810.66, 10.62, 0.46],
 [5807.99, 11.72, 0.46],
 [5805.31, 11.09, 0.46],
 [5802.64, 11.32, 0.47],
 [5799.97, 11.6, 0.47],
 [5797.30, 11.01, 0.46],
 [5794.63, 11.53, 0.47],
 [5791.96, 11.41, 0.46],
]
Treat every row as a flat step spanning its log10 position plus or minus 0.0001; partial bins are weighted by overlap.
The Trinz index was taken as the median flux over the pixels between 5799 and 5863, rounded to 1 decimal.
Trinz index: 11.4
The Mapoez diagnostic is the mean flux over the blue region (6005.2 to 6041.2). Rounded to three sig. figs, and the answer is 11.0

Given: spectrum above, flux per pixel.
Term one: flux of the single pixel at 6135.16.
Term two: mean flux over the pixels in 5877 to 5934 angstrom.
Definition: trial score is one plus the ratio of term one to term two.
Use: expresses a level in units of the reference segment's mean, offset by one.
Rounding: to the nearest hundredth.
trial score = 2.06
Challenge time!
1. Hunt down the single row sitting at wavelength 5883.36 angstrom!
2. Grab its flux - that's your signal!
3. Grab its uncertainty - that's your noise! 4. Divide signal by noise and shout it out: 27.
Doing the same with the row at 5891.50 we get 20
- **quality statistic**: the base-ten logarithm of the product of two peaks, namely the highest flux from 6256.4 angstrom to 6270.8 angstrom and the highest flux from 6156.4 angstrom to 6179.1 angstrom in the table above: 2.119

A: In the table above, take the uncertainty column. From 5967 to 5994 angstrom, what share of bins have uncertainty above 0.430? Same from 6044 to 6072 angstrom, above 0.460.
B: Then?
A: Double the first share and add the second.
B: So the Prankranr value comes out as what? 2.20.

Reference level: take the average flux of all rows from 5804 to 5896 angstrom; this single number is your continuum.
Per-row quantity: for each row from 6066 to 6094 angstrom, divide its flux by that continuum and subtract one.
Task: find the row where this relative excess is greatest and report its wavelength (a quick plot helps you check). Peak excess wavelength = 6076.11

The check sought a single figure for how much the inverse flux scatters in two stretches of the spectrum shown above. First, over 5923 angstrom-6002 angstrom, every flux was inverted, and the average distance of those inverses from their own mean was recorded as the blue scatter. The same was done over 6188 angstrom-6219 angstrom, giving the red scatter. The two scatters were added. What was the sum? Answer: 0.0072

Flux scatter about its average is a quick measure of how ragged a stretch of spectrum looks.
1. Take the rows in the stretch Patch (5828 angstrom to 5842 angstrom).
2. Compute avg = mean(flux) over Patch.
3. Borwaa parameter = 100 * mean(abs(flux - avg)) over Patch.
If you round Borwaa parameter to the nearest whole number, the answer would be 23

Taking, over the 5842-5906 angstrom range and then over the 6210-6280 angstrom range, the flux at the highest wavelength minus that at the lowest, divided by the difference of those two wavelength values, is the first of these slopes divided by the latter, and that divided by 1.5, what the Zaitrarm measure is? -0.4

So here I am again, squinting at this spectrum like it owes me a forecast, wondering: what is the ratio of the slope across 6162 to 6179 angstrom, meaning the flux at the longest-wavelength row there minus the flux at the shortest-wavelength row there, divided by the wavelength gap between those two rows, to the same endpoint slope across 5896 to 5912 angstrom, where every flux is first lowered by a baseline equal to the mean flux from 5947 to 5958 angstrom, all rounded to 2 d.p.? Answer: 0.31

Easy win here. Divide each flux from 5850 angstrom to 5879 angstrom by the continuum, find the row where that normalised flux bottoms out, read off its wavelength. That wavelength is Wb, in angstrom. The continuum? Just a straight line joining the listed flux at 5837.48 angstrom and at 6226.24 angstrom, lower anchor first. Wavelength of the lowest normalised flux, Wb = 5856.33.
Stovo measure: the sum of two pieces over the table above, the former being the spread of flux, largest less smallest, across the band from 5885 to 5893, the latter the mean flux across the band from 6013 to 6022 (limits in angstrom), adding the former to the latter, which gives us 13.1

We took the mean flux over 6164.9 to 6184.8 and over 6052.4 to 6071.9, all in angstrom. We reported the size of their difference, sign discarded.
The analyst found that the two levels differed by 0.3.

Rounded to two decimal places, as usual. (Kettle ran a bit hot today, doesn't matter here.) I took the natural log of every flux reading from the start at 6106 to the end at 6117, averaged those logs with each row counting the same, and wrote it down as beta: 2.44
